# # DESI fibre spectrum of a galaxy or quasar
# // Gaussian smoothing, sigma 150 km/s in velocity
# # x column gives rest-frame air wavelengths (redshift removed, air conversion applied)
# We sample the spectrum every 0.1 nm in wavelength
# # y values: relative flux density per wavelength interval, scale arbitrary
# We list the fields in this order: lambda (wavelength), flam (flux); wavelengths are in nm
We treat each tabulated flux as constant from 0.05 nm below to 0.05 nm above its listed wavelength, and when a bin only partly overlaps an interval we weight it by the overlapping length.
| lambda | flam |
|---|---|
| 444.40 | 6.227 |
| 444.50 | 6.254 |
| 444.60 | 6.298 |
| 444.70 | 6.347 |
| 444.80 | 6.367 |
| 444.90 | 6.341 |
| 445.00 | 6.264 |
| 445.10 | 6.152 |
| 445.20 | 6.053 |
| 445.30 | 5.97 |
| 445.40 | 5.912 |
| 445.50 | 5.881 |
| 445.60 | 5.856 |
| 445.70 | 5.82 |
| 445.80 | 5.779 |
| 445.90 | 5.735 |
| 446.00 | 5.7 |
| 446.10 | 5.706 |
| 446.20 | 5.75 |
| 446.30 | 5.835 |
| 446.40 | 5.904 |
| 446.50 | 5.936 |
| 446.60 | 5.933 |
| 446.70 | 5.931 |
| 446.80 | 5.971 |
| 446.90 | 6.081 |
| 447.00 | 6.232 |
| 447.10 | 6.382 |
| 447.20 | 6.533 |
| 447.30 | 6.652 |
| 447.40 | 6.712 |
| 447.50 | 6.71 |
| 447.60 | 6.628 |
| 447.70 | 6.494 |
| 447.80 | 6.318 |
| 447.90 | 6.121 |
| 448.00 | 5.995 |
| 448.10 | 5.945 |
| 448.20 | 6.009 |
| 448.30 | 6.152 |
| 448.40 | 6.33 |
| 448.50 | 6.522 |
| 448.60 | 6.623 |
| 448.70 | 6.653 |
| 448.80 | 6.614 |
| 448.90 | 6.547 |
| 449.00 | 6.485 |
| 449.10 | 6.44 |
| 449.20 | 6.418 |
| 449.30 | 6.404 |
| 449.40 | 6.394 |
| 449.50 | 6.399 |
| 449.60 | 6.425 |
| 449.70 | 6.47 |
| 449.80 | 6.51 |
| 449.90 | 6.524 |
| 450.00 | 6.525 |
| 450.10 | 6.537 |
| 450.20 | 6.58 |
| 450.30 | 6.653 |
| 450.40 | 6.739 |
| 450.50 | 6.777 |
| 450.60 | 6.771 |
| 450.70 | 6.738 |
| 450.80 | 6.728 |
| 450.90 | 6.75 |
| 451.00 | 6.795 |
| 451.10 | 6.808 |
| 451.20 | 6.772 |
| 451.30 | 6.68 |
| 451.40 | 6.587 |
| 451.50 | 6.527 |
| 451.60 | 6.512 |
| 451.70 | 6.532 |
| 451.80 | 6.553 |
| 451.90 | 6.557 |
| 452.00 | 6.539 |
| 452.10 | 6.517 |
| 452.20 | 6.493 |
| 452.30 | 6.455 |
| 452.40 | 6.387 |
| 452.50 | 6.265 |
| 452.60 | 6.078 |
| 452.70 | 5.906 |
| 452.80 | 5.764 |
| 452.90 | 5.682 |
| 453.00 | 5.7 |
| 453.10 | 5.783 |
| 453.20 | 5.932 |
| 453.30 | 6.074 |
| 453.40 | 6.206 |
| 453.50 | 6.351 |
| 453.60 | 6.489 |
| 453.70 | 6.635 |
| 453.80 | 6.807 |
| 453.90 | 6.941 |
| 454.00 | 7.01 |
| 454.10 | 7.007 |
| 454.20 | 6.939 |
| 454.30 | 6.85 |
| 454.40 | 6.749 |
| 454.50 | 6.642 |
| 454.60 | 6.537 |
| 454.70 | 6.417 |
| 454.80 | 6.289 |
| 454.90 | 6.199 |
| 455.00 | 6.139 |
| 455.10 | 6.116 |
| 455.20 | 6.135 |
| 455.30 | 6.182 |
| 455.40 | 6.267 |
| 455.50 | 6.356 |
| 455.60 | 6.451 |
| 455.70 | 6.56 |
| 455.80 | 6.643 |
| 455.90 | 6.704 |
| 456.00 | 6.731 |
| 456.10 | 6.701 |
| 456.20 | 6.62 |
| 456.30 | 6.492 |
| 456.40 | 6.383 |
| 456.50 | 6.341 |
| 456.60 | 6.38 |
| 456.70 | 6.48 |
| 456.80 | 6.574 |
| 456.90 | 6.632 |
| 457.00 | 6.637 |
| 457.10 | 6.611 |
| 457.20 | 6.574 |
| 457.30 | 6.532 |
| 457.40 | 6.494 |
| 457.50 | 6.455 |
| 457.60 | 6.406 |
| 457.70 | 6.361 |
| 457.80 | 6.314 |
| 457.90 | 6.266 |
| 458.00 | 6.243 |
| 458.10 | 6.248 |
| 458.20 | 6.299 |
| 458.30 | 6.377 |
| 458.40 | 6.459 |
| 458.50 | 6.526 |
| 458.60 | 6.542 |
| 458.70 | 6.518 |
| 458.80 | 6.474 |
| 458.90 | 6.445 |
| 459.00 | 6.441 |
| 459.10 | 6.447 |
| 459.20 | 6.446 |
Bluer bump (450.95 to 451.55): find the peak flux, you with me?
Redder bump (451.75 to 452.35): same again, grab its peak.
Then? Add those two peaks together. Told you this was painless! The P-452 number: 13.4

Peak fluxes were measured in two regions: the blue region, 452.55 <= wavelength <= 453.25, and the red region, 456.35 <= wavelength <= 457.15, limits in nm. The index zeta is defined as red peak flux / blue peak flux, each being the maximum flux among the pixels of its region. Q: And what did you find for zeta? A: 1.09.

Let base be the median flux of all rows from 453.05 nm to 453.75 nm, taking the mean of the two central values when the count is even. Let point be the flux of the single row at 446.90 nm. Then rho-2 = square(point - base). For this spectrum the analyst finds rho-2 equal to 0.0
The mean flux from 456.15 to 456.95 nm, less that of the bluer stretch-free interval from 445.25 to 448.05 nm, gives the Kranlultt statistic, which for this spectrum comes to 0.40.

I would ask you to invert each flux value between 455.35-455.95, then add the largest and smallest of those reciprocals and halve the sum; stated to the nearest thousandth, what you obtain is 0.154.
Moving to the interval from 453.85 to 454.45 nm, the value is 0.145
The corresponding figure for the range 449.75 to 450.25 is 0.153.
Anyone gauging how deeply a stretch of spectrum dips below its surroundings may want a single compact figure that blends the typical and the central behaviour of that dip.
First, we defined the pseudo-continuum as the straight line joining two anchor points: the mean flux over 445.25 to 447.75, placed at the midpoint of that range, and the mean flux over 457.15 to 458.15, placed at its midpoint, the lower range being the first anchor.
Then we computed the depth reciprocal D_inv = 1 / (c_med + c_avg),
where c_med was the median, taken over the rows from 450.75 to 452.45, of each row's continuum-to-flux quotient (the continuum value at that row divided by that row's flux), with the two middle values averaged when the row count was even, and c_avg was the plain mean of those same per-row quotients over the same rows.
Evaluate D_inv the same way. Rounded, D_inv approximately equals 0.528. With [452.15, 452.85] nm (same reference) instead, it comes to 0.498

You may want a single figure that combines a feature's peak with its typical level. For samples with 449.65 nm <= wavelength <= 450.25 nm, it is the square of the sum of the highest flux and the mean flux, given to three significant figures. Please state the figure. 172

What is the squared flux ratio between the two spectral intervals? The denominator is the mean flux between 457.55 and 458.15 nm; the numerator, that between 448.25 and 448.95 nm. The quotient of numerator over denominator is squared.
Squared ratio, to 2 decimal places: 1.06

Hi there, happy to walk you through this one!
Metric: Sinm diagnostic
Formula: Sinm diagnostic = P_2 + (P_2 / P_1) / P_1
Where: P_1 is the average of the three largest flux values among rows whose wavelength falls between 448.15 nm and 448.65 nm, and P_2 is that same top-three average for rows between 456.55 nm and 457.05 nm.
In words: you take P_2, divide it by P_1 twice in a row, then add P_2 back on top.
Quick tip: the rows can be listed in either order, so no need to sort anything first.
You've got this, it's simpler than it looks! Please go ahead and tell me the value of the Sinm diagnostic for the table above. 6.77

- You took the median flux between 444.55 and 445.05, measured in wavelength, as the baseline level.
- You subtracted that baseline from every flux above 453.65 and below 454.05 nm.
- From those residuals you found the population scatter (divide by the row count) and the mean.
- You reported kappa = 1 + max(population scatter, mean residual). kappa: 1.51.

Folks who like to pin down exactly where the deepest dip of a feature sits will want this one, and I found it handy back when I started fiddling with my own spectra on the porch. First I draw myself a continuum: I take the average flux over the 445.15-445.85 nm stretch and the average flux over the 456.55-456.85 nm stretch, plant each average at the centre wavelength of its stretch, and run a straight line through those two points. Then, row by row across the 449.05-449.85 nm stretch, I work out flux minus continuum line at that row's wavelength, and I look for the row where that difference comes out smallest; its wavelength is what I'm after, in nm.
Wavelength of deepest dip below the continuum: 449.50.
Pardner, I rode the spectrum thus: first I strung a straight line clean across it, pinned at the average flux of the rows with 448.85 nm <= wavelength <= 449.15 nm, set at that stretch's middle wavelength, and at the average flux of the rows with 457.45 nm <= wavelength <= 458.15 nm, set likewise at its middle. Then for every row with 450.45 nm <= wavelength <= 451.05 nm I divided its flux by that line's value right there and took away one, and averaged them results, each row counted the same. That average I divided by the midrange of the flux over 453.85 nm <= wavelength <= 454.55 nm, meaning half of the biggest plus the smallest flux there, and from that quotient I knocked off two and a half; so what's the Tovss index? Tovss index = -2.493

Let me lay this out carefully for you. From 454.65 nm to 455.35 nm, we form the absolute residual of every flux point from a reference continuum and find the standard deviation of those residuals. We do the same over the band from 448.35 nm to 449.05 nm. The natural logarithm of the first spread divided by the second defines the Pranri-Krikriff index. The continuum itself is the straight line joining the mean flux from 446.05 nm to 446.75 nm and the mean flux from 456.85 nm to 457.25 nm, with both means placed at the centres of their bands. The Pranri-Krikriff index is 0.13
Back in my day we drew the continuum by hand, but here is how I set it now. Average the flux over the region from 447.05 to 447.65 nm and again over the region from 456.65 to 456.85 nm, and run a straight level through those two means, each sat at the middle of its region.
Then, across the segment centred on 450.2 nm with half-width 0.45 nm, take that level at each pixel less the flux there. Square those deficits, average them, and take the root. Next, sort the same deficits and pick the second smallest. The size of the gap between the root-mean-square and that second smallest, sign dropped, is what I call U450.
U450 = 0.31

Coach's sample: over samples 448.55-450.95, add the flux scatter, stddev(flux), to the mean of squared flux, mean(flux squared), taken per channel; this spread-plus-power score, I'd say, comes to 43.3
